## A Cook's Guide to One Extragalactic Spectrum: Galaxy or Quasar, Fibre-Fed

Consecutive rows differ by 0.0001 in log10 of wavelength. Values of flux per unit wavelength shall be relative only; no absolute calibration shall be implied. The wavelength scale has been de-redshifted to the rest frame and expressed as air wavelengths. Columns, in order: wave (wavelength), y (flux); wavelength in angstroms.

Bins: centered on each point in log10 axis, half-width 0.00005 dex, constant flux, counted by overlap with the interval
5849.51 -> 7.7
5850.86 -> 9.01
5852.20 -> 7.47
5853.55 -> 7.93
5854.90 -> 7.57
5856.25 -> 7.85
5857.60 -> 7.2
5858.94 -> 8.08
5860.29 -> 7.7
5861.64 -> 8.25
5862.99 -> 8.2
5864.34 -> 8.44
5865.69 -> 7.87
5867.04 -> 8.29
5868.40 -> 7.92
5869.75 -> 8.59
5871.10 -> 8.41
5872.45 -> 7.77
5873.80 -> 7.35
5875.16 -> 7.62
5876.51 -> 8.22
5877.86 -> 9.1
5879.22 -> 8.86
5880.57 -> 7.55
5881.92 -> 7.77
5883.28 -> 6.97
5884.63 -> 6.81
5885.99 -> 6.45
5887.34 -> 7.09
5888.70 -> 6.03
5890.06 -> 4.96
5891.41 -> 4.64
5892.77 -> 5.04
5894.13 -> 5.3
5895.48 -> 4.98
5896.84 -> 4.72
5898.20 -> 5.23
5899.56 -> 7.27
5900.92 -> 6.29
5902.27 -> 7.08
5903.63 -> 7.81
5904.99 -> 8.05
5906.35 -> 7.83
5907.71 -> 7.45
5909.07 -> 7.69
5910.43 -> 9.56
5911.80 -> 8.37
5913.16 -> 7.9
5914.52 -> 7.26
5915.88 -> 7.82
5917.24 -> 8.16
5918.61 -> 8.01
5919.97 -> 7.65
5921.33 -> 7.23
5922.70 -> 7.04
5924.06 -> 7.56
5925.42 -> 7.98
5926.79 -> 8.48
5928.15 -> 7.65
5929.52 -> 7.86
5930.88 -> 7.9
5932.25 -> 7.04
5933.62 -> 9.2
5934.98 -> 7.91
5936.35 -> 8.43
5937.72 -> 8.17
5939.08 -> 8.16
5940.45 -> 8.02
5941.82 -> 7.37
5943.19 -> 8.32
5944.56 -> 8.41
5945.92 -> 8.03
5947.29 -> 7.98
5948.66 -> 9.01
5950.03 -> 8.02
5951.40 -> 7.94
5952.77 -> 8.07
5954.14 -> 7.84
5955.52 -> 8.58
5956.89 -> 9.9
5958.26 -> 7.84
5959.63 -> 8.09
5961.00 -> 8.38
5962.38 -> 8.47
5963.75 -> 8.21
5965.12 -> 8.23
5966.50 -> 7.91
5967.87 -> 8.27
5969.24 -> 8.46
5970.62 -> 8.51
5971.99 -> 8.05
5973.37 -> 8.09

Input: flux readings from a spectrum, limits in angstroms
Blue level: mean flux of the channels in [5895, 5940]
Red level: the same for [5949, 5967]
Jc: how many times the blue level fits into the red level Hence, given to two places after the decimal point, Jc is 1.09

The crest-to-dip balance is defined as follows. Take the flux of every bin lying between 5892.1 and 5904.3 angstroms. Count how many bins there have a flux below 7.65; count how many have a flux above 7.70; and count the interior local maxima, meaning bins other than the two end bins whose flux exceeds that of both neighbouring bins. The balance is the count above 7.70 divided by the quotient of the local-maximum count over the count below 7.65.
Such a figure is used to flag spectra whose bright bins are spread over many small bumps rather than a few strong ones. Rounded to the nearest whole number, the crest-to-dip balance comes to 4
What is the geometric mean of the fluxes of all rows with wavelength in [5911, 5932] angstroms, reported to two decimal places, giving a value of 7.78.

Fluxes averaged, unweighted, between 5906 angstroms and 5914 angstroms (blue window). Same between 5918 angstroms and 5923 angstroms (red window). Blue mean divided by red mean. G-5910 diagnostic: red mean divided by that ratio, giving 6.9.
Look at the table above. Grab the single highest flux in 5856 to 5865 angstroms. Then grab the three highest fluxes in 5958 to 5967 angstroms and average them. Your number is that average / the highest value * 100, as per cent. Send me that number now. 99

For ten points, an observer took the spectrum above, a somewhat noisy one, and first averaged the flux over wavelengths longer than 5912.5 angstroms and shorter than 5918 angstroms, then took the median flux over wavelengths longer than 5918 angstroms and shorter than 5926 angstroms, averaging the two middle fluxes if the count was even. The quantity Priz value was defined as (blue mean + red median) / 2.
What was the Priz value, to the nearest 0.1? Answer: 7.7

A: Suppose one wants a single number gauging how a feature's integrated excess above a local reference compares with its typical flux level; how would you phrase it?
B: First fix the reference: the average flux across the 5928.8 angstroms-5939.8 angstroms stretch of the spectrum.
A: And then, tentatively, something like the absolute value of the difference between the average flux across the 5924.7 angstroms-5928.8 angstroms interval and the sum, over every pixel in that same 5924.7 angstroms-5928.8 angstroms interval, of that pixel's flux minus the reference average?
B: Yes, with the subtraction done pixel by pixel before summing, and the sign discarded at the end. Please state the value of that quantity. 8.2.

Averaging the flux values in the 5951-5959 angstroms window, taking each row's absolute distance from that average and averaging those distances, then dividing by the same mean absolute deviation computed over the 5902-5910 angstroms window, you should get 2.3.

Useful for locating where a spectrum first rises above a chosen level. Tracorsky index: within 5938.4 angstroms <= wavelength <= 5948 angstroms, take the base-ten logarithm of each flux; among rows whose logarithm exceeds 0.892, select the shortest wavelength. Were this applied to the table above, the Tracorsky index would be 5939.08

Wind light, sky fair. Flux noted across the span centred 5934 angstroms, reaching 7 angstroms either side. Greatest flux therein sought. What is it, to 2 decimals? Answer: 9.20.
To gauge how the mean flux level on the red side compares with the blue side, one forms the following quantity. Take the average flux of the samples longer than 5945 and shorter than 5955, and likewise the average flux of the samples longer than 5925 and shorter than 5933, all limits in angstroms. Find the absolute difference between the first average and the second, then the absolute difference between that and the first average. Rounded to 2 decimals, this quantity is 7.82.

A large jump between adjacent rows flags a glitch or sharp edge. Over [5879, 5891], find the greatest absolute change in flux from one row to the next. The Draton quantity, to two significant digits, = 1.3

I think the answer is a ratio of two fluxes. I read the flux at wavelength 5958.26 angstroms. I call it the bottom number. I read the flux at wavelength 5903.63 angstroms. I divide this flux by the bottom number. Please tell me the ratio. 1.00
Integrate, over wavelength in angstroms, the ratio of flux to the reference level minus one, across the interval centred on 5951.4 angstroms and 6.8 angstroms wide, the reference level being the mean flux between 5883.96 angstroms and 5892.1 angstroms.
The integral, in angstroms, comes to 2.5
